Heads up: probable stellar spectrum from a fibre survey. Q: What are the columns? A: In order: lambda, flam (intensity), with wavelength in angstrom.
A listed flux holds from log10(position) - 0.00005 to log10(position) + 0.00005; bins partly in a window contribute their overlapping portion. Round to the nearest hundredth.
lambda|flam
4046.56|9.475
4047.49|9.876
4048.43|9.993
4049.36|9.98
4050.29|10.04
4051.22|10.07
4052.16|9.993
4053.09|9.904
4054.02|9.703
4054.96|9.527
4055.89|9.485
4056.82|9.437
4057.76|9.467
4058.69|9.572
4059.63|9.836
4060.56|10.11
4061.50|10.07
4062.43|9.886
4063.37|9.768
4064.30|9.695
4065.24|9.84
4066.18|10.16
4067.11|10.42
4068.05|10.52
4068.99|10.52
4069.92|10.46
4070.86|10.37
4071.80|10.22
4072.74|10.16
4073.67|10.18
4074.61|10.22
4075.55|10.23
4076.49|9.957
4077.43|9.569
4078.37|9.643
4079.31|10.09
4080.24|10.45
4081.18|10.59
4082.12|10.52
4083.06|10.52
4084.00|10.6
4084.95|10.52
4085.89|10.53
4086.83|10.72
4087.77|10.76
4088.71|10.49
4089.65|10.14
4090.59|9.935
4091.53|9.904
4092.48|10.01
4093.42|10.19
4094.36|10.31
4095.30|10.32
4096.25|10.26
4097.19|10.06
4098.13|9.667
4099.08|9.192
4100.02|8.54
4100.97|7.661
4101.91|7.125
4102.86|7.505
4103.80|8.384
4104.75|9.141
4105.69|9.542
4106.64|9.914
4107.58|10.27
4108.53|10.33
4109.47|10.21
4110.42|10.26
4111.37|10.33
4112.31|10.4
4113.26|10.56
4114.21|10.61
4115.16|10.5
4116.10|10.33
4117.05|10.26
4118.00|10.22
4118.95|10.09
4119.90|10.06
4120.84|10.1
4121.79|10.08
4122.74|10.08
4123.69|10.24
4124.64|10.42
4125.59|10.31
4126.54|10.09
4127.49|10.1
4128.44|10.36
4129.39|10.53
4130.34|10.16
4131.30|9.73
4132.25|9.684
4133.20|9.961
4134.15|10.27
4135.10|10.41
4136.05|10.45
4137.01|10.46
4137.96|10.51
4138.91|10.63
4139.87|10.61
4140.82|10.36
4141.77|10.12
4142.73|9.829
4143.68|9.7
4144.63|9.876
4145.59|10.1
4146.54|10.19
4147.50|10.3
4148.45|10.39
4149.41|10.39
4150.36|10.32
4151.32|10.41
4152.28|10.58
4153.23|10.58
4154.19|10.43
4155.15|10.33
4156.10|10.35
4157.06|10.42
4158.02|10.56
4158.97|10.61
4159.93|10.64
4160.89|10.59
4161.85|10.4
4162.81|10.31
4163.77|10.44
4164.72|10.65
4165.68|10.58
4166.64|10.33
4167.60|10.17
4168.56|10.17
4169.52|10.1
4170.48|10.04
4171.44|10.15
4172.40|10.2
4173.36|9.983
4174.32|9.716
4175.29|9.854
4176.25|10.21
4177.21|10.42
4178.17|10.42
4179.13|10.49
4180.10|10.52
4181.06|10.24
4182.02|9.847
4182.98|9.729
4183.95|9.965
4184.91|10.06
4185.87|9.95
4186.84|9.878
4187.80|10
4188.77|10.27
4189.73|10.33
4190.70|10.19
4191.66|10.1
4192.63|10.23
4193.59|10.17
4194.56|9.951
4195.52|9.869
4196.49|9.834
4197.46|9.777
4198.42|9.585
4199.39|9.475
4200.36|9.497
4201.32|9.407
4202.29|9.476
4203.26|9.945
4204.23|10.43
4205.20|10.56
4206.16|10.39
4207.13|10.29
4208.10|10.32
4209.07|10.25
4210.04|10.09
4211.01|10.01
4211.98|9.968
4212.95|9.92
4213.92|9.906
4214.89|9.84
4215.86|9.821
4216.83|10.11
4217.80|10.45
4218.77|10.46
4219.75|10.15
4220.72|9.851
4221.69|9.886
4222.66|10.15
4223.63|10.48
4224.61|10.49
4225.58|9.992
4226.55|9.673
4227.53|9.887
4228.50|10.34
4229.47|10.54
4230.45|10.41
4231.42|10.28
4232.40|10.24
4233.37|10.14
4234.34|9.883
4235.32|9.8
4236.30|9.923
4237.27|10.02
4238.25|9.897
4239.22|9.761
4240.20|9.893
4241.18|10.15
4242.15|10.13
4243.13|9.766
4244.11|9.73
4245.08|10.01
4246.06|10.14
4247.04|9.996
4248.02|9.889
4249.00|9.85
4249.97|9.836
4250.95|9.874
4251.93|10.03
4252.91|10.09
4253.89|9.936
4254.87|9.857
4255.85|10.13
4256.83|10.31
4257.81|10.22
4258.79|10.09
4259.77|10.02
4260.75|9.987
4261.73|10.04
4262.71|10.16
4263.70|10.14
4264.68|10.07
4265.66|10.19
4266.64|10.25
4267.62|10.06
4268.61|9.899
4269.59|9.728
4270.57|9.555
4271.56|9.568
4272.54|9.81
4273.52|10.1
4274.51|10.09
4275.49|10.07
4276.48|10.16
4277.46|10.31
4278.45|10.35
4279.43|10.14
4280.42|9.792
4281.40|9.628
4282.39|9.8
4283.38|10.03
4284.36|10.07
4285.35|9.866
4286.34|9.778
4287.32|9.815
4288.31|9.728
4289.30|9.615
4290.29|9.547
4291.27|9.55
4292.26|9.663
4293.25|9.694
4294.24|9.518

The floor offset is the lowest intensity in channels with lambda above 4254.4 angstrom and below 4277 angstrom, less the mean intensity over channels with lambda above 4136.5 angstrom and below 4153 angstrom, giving -0.73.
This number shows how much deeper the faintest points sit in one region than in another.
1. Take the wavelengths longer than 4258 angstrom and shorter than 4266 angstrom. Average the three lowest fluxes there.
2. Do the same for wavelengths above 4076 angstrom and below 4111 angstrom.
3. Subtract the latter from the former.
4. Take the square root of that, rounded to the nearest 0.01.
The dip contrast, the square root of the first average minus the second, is 1.61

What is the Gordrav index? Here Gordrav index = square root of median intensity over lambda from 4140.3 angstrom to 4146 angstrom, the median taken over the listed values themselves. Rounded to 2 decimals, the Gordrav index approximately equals 3.16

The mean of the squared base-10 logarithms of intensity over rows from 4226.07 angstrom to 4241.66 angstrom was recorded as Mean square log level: 1.004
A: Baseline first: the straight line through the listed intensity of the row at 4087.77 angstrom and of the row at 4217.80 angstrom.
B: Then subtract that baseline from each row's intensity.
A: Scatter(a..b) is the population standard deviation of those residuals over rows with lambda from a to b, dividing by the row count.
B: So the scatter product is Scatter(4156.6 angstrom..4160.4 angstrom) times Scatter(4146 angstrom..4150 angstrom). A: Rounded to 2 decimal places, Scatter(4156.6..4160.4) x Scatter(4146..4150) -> 0.01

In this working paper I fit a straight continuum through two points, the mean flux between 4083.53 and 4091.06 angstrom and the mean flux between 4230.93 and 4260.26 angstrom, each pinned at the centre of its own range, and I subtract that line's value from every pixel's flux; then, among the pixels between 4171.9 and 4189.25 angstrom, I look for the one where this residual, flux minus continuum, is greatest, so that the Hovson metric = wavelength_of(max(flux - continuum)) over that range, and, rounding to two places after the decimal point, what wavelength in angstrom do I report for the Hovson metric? 4180.10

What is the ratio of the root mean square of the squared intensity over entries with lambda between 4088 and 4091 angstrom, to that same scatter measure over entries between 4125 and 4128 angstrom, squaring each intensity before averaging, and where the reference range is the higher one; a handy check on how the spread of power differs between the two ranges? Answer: 1.005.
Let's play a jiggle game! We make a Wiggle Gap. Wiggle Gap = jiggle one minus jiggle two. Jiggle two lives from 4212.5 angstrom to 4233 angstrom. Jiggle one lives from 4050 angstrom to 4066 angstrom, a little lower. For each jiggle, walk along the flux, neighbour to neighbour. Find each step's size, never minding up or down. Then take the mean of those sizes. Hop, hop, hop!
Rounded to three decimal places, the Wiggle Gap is -0.080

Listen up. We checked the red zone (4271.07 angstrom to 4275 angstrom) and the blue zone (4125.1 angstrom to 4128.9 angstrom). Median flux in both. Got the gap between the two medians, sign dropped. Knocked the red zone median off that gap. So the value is -9.7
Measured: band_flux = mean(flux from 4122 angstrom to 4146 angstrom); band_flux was 10.2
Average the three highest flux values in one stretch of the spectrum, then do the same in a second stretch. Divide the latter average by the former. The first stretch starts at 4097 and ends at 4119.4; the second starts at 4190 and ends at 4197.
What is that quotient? 0.966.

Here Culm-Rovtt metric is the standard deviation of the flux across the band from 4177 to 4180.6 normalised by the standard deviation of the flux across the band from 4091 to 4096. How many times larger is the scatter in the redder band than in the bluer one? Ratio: 0.27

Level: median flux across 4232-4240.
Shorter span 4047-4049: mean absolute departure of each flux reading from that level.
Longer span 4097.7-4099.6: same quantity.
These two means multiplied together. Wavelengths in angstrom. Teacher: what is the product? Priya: 0.03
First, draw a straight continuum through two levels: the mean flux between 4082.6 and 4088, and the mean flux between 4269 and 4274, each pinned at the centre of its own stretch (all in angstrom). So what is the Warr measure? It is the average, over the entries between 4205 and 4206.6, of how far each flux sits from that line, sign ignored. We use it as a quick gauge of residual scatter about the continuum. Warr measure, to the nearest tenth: 0.4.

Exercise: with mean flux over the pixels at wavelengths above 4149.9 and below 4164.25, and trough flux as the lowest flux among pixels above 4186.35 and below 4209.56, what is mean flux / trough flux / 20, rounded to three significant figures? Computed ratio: 0.0556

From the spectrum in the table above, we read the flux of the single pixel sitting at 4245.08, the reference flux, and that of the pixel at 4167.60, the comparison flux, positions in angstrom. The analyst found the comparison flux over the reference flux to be 1.016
